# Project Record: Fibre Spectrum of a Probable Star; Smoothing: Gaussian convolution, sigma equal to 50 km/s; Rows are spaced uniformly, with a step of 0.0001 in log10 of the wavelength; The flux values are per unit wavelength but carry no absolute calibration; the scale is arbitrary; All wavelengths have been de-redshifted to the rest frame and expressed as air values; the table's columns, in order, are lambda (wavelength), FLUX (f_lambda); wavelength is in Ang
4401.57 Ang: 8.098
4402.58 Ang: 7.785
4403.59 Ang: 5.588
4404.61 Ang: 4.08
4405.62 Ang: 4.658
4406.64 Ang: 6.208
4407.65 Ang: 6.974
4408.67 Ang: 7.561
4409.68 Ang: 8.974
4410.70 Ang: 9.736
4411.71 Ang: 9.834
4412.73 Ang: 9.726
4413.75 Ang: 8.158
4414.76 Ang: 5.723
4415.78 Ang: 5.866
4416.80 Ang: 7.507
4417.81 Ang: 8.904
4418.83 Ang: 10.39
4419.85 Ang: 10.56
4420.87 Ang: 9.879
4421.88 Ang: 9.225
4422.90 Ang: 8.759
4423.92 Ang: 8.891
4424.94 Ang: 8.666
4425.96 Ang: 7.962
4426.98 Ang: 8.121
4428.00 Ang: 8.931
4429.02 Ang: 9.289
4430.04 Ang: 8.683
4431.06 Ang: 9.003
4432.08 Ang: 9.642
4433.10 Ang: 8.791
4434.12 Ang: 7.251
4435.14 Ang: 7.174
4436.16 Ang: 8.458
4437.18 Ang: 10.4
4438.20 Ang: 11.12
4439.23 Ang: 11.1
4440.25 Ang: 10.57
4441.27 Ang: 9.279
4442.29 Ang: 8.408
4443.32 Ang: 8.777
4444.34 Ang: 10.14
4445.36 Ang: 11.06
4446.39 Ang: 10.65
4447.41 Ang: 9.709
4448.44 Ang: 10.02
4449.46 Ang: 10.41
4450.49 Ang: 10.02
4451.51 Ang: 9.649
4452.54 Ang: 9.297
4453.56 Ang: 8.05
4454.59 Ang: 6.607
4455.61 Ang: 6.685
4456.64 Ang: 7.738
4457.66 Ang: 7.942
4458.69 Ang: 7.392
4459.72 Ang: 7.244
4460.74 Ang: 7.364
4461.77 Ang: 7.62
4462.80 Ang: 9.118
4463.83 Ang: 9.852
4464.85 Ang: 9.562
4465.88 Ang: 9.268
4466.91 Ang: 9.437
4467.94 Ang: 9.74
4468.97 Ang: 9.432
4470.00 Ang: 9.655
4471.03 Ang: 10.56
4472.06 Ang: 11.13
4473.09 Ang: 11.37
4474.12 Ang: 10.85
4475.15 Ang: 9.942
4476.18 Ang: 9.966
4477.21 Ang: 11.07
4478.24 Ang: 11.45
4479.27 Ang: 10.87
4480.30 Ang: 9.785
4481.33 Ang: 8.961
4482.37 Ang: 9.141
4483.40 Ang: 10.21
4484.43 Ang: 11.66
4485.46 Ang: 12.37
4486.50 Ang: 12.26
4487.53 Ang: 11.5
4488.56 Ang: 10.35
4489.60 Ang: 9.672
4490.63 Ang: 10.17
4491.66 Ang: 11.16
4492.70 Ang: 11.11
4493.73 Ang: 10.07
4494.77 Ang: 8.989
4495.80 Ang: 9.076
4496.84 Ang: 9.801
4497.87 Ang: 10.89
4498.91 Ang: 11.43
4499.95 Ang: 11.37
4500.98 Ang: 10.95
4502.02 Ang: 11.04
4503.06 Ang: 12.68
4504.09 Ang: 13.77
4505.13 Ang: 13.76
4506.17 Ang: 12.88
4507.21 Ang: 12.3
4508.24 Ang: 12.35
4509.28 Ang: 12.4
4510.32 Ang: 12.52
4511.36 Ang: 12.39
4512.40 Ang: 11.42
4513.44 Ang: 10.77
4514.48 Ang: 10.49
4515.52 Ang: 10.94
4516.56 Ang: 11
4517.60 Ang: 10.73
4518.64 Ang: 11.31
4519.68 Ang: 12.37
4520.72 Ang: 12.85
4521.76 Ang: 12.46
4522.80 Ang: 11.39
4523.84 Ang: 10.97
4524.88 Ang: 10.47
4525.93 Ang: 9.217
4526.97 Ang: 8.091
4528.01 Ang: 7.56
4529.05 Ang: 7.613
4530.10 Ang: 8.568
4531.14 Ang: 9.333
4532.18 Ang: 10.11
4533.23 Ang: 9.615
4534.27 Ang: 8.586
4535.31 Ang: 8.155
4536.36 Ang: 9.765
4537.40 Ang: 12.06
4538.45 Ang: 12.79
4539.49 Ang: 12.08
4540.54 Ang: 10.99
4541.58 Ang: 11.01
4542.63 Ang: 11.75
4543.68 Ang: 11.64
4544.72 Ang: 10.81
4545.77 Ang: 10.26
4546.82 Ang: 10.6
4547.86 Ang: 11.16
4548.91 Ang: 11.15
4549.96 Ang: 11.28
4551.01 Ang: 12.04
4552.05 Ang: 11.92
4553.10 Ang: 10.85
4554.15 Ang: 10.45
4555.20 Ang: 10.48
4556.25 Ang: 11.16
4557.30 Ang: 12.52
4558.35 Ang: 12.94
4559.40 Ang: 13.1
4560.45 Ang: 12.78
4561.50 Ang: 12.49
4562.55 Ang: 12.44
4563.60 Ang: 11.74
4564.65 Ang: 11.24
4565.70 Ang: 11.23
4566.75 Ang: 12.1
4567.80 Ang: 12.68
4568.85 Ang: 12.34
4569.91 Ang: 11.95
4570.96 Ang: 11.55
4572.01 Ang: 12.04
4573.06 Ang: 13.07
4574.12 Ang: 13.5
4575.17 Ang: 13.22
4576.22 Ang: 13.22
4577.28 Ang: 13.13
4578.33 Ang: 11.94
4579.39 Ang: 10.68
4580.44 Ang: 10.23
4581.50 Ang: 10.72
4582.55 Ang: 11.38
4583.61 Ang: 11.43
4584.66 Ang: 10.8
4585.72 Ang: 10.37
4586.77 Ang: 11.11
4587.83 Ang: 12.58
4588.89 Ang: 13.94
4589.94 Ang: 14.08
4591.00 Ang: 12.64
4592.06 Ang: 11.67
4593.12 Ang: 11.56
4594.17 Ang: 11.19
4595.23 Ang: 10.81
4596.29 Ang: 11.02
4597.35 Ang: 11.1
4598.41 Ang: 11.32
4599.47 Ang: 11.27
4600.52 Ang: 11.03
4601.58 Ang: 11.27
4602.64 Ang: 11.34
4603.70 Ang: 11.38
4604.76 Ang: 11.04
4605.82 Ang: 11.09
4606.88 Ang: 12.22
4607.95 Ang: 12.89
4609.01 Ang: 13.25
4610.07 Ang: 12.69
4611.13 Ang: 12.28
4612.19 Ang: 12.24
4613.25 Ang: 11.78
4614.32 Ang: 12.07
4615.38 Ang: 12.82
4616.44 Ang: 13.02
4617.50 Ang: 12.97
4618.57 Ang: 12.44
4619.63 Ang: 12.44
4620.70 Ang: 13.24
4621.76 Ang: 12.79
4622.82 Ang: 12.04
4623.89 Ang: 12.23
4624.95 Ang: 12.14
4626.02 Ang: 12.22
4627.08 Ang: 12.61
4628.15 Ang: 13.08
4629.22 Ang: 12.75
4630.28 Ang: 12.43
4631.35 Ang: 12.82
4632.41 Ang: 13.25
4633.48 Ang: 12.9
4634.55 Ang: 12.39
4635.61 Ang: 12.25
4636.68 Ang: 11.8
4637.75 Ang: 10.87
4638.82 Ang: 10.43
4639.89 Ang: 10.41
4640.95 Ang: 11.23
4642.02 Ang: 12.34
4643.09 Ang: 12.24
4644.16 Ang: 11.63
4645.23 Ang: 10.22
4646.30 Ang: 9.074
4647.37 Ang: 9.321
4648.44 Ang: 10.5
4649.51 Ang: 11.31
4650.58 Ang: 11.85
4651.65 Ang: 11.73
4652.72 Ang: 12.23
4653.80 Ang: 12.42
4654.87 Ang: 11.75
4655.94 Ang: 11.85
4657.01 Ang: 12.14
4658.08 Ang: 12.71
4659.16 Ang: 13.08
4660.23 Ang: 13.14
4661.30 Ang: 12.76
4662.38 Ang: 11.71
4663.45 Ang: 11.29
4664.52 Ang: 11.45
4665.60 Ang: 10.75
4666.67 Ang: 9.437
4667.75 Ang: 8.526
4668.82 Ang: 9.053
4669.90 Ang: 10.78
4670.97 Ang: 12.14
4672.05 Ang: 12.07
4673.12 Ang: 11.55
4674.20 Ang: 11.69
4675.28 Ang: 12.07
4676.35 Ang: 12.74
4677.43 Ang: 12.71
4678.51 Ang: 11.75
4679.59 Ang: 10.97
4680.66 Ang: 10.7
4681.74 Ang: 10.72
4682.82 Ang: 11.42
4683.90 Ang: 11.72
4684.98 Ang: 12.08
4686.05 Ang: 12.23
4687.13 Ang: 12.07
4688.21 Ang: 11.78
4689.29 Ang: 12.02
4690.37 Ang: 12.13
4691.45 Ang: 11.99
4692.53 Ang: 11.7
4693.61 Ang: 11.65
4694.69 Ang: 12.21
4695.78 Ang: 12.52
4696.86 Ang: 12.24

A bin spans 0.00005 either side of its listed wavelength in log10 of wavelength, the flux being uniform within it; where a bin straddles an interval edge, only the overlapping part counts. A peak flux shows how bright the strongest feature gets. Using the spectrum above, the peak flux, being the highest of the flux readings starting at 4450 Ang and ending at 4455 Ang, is 10.02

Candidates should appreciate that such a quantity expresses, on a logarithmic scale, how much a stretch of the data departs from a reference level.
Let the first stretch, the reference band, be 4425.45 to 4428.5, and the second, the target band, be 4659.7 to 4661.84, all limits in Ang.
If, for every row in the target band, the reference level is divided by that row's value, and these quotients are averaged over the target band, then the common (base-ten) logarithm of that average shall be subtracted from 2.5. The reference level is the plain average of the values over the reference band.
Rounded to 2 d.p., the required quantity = 2.69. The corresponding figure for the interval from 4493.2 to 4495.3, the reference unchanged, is 2.56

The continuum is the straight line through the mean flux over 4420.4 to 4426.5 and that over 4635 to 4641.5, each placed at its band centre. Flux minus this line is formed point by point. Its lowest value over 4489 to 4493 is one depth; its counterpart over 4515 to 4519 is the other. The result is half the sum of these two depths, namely 0.5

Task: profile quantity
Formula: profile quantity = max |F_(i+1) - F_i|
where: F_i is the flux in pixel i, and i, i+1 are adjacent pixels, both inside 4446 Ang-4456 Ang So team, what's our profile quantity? 1.44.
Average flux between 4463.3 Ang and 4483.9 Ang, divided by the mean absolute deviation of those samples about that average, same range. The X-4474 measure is 15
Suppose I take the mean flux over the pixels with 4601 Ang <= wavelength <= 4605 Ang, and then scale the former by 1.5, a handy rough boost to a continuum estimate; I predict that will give 16.9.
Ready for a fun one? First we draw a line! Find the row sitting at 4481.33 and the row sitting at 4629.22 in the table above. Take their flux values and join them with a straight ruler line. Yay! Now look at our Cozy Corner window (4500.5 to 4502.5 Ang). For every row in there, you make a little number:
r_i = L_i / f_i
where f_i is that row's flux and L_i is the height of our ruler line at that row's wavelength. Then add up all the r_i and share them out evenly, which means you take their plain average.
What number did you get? 0.86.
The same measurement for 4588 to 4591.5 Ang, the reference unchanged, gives 0.87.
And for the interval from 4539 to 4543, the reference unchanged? 0.92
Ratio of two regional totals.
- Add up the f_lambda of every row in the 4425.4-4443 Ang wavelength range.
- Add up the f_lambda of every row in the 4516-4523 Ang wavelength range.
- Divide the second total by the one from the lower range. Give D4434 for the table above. 0.53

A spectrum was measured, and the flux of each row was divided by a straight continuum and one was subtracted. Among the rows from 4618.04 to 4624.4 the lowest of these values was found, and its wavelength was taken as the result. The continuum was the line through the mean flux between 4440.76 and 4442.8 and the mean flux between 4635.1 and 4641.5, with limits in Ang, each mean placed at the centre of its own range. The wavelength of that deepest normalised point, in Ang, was 4622.82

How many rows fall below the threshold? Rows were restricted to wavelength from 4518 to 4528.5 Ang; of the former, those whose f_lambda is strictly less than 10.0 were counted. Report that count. 3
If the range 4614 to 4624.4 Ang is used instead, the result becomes 0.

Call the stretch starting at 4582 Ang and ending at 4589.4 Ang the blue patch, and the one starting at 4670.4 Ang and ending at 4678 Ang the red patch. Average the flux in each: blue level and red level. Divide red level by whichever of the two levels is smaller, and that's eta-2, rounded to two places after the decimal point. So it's 1.04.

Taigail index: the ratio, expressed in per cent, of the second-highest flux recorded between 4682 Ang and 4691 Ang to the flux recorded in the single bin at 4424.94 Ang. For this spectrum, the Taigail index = 140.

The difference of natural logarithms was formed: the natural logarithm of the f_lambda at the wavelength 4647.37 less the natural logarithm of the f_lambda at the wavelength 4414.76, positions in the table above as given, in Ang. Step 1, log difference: 0.49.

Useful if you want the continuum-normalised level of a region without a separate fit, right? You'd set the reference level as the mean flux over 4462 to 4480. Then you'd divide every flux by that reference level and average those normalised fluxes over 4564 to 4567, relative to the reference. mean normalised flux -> 1.13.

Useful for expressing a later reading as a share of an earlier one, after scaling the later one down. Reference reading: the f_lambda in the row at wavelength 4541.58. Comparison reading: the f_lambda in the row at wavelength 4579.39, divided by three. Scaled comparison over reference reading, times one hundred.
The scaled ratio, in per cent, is 32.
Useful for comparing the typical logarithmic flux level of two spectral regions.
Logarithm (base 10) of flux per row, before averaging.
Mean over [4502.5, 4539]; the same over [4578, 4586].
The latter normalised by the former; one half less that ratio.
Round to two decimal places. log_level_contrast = -0.50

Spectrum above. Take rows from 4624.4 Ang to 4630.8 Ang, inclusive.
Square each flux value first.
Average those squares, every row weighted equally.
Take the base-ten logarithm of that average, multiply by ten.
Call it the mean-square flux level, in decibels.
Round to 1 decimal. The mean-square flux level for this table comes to 22.0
